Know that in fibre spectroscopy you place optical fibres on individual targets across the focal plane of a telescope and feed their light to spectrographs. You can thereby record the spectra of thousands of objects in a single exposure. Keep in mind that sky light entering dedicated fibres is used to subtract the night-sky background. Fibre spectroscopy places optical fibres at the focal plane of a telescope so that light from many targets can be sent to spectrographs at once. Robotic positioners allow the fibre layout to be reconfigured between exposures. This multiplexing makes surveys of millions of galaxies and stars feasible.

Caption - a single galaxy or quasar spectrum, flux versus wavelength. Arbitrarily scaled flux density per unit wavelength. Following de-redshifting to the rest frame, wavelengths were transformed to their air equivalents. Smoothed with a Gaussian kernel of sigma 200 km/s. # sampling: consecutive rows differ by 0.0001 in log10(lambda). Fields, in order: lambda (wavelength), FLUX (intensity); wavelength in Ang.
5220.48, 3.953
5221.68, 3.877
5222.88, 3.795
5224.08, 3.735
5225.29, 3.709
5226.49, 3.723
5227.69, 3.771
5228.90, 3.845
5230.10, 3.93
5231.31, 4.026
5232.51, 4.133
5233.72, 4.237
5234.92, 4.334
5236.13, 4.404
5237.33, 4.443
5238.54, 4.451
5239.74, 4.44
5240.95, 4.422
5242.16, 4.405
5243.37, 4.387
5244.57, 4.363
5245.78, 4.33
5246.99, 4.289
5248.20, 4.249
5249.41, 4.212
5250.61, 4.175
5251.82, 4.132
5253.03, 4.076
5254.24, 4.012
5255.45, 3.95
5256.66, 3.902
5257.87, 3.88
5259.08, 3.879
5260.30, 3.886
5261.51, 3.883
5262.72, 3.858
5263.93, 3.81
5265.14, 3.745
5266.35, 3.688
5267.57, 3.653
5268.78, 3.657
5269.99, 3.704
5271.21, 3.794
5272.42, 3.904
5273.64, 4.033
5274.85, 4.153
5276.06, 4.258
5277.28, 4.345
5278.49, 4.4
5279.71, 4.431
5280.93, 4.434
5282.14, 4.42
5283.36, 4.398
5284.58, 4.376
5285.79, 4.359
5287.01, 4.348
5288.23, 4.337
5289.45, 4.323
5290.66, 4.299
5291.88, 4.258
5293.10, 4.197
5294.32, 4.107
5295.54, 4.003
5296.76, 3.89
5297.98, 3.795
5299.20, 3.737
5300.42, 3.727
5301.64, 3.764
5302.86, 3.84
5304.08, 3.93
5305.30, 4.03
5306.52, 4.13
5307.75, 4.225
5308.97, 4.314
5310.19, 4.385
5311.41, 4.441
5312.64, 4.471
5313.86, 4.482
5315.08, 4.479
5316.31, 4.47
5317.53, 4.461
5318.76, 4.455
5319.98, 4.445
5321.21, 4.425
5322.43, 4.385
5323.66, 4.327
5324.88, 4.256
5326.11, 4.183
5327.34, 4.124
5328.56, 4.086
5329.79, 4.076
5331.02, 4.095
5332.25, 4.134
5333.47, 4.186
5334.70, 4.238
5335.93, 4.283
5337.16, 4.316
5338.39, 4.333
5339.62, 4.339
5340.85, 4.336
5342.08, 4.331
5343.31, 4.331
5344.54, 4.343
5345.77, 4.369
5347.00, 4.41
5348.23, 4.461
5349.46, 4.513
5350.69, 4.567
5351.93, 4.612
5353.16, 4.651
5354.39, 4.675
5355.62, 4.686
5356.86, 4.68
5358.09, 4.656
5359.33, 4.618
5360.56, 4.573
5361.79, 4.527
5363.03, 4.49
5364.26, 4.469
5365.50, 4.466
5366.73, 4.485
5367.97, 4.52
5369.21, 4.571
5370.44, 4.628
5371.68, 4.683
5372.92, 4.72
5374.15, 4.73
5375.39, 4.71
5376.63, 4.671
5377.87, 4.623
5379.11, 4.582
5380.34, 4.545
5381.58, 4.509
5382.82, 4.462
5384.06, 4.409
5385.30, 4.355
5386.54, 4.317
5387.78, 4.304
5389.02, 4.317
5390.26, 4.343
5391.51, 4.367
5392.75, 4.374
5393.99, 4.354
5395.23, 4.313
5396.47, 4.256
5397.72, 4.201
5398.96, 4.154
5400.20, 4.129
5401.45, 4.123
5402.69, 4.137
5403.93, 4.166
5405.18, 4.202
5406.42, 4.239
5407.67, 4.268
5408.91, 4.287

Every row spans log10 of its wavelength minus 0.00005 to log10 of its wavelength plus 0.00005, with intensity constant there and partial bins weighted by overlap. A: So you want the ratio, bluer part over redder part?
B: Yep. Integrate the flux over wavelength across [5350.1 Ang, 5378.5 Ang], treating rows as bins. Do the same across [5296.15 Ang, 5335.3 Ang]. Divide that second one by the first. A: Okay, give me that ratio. 1.3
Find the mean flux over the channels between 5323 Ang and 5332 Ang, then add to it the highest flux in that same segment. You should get 8.49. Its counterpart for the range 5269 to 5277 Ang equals 8.23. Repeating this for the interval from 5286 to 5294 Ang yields 8.64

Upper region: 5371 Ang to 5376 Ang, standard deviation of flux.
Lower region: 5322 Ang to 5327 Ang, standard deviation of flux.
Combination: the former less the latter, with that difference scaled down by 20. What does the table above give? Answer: -0.003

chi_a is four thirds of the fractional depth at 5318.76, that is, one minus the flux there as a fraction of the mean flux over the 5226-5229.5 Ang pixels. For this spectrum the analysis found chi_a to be -0.24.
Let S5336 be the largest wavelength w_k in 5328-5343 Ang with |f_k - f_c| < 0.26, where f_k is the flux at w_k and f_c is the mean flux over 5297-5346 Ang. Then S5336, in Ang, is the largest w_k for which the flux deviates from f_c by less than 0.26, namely 5342.08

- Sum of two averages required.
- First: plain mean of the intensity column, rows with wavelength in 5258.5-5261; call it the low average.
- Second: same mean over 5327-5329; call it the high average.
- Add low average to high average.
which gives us 7.99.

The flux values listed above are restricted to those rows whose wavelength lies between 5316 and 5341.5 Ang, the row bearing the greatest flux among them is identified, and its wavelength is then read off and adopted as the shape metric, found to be 5316.31 Ang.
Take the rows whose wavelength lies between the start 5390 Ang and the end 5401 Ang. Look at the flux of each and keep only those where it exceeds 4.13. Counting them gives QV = 8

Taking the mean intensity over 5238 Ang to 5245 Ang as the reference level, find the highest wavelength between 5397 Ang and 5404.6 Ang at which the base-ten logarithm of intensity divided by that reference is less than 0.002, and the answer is 5403.93 Ang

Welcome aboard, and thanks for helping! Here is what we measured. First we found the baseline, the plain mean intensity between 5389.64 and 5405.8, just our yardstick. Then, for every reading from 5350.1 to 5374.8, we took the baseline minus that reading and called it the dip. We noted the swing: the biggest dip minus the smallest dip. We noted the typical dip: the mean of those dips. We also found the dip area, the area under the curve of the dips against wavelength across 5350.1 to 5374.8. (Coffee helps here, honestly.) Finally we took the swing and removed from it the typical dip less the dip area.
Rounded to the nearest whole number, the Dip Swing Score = -8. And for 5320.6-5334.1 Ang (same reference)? 1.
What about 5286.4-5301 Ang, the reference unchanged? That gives 3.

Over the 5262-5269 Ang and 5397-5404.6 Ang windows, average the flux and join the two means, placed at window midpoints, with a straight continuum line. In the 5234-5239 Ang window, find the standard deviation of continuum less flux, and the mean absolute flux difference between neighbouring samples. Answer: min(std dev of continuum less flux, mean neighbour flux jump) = 0.039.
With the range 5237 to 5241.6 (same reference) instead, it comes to 0.012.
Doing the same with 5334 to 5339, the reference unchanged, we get 0.032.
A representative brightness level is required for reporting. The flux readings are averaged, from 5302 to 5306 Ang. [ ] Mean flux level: 3.93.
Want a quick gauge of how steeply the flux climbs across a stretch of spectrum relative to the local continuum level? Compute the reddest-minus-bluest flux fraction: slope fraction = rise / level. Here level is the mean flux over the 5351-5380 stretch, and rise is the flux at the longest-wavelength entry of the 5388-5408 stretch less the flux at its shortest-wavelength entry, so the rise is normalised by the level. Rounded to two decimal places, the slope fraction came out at -0.01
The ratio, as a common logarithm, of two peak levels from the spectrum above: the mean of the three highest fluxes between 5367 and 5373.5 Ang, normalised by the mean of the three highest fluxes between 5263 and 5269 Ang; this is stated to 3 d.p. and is 0.096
